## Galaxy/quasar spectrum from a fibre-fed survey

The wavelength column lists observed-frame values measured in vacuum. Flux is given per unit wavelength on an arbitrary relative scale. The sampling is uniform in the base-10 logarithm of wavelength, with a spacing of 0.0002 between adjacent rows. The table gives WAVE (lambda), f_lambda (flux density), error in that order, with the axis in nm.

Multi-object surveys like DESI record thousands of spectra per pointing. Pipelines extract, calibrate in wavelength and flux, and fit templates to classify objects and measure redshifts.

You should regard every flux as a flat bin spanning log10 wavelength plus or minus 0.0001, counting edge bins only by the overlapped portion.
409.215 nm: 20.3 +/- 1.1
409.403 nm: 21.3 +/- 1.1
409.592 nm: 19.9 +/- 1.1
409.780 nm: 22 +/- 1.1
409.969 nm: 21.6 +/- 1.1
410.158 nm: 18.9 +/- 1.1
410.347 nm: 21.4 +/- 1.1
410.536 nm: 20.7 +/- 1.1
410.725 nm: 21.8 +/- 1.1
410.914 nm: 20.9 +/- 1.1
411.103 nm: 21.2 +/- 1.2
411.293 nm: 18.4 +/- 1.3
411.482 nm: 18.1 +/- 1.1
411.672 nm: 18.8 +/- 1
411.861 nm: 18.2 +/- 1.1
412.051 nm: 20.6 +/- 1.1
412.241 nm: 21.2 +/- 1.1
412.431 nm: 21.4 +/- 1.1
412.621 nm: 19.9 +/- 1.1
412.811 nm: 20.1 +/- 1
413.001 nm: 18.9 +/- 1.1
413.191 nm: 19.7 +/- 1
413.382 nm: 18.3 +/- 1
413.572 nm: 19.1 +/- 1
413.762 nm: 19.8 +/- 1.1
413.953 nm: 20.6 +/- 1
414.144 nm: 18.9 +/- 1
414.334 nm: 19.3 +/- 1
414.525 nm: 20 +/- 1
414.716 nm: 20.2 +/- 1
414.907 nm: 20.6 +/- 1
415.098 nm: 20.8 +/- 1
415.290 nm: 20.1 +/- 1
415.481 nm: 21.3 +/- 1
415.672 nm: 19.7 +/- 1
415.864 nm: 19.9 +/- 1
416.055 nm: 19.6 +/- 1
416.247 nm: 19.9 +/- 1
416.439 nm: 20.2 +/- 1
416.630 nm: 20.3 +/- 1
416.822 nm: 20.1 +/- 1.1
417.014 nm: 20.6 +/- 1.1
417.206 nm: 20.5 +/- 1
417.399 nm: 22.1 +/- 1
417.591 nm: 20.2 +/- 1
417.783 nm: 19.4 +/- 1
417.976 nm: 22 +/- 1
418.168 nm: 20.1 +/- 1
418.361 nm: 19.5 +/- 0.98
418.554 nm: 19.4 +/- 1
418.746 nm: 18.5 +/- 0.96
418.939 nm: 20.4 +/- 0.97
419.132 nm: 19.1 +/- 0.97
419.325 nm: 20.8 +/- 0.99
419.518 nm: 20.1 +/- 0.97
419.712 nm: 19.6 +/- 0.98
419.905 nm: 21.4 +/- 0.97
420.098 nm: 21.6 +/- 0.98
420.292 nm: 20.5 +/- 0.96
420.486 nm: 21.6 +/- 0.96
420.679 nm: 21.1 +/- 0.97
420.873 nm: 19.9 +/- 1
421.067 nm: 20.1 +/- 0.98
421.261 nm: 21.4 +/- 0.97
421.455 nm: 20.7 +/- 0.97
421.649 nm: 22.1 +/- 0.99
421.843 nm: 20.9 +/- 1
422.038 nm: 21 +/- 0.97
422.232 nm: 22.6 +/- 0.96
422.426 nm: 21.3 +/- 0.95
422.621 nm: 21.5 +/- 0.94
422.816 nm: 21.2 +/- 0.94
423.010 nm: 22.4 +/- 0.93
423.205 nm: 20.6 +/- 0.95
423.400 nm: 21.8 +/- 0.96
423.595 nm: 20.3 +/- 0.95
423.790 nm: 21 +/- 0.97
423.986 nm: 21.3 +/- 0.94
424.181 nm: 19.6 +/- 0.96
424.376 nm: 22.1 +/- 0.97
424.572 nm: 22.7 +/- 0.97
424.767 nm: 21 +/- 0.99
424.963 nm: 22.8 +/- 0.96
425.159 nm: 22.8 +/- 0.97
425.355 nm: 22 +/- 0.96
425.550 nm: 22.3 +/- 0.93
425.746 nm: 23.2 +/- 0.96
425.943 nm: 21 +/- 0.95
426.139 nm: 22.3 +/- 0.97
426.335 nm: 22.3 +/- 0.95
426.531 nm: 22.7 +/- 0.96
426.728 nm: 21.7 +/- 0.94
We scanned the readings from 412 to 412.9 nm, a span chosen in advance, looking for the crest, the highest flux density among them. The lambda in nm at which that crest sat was 412.431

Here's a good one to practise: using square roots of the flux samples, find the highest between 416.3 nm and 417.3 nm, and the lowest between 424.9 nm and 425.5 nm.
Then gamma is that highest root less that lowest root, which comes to -0.15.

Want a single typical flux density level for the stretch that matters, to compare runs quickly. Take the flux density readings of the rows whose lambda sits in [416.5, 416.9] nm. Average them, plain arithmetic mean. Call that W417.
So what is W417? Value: 20.2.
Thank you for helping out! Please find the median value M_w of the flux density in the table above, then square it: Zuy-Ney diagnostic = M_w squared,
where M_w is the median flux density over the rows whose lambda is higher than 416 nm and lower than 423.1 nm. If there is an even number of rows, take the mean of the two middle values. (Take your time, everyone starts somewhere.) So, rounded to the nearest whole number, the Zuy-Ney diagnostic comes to 420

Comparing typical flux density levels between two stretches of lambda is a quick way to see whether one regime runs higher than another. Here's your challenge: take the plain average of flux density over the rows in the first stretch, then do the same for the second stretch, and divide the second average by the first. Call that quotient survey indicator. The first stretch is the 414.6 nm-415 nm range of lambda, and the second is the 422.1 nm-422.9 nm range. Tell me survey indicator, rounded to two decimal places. 1.06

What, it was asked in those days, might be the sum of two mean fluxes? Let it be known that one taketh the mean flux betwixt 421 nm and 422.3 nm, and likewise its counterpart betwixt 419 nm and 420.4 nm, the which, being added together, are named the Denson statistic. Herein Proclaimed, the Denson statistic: 41.7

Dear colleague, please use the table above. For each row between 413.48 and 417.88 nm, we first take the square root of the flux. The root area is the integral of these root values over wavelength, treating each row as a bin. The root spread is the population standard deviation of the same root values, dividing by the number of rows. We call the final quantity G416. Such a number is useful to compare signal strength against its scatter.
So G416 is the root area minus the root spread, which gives 19.7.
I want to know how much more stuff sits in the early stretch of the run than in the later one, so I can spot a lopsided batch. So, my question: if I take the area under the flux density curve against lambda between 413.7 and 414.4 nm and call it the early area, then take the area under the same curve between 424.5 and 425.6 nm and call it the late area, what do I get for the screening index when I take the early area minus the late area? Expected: -11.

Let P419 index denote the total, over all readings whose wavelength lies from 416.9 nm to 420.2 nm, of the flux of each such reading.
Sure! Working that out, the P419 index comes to 345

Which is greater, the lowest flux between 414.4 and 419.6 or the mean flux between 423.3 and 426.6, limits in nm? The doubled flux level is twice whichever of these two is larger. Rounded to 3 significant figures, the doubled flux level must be 43.7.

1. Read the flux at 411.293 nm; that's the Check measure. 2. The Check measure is 18.4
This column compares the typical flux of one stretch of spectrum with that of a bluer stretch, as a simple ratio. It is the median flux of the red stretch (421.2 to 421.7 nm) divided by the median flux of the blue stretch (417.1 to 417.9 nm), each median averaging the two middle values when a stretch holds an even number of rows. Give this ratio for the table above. 1.05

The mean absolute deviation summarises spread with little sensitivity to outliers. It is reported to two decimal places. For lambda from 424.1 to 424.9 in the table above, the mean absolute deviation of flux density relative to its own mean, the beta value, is 1.05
